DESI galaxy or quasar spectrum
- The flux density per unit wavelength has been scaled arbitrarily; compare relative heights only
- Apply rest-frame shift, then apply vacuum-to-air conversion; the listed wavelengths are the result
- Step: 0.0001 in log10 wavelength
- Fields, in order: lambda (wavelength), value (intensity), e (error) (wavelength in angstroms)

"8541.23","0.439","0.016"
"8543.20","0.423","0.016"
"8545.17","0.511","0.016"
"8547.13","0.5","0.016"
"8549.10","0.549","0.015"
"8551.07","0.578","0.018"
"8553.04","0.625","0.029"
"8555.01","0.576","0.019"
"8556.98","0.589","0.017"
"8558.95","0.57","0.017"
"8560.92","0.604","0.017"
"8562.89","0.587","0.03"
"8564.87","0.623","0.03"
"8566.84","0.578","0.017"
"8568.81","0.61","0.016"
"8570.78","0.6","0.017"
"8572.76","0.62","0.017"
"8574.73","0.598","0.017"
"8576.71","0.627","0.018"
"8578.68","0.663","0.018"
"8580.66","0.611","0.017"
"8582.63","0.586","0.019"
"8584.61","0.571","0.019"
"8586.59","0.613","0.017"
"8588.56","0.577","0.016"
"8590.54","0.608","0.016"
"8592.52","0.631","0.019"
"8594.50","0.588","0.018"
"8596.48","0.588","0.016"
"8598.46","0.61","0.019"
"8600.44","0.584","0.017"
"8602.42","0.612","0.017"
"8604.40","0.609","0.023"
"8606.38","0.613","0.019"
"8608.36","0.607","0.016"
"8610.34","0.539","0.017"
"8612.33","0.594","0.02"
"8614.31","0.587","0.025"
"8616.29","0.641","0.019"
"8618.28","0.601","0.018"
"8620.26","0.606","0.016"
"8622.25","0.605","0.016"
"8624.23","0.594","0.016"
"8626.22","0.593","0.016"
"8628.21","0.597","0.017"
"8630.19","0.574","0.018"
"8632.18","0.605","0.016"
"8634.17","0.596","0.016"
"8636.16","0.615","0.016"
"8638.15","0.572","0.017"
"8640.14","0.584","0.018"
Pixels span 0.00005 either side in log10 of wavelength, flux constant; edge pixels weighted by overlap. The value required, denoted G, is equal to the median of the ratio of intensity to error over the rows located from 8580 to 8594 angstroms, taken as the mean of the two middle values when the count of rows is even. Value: 35.9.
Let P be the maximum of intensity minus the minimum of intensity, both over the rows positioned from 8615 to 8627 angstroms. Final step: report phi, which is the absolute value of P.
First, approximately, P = 0.048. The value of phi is 0.048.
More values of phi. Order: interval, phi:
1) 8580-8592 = 0.042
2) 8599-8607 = 0.029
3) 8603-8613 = 0.074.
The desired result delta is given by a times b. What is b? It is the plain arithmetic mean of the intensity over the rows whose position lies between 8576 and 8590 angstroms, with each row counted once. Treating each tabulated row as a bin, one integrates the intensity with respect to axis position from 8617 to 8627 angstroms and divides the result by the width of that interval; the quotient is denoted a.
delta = 0.365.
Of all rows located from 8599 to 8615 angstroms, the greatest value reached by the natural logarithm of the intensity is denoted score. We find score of -0.489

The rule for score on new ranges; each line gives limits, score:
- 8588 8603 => -0.460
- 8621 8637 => -0.486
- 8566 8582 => -0.411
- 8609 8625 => -0.445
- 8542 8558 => -0.470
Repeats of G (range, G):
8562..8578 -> 35.0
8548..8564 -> 32.8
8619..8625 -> 37.8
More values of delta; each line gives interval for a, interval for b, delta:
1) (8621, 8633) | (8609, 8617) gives 0.351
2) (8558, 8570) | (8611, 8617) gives 0.362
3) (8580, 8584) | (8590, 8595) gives 0.363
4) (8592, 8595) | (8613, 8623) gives 0.371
